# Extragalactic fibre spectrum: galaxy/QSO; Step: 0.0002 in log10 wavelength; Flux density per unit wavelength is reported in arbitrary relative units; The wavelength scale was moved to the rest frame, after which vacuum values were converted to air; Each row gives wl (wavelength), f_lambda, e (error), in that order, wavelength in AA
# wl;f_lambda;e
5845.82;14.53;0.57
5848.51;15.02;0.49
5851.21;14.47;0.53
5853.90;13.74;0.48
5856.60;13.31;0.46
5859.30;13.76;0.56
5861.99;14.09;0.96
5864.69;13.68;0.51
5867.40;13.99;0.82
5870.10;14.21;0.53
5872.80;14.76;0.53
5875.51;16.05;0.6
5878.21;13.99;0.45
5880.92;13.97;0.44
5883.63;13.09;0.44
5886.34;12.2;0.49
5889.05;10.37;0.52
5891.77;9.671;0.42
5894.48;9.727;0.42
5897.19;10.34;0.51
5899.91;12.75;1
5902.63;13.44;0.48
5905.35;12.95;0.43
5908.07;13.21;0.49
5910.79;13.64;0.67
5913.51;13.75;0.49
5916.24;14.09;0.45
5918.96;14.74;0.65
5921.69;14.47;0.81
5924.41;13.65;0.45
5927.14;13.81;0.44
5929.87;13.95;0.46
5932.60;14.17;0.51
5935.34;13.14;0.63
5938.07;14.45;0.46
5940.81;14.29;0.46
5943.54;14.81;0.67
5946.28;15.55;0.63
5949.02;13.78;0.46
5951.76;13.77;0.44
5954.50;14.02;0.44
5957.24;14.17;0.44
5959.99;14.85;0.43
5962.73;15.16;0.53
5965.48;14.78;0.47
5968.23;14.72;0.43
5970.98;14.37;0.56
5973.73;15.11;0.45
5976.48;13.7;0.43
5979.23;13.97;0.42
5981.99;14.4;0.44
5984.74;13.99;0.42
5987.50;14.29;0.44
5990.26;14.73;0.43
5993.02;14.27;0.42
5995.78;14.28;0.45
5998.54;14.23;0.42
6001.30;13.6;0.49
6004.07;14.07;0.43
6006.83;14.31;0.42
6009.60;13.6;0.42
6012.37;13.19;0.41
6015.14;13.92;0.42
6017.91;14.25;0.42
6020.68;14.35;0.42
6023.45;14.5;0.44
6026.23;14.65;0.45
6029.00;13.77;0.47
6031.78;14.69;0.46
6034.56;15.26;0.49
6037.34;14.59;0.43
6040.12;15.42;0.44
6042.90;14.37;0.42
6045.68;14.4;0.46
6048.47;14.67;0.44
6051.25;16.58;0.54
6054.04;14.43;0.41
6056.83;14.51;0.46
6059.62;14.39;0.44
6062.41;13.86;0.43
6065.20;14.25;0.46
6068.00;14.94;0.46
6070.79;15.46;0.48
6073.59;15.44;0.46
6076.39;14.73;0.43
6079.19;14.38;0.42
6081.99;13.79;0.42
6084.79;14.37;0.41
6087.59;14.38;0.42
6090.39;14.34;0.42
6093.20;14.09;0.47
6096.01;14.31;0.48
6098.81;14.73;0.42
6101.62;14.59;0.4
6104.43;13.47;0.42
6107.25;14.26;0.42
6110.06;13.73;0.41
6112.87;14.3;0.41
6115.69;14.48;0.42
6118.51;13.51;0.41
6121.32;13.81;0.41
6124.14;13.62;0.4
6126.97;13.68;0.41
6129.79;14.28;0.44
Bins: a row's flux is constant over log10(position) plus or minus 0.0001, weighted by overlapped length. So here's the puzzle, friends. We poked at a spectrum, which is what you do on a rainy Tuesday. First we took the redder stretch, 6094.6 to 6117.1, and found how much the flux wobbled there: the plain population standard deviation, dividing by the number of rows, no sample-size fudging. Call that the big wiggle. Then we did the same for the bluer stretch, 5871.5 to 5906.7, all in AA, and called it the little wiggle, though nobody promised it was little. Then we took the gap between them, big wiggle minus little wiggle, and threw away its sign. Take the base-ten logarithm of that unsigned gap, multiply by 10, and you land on 1.9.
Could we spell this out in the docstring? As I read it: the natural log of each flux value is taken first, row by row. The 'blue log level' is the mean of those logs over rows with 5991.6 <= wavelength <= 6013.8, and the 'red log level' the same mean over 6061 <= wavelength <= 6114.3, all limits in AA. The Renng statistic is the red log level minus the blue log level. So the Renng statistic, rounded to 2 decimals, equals 0.03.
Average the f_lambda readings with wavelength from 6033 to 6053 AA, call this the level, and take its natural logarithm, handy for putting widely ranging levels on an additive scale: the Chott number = 2.71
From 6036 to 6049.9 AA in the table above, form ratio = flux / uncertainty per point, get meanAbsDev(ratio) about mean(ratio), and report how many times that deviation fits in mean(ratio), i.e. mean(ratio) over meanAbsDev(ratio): 34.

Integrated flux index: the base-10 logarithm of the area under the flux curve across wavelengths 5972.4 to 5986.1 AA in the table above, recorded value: 2.29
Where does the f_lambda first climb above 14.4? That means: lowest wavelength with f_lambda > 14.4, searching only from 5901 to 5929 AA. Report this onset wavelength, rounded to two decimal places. 5918.96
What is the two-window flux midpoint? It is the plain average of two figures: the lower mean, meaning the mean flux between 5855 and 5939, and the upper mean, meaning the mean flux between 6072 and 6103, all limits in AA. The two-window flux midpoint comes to 13.9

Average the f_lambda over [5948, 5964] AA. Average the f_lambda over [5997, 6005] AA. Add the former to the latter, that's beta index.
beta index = 28.3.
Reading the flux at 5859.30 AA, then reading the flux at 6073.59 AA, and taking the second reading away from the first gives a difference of -1.7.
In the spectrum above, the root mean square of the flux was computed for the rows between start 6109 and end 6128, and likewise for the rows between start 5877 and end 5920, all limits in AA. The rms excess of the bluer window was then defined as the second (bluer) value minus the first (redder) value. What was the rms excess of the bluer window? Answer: -1.2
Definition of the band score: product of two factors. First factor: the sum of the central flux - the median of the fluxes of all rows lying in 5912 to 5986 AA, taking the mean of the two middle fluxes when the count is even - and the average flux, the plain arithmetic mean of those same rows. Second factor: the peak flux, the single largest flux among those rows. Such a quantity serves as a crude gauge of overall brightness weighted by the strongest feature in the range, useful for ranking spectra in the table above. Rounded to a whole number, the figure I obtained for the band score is 442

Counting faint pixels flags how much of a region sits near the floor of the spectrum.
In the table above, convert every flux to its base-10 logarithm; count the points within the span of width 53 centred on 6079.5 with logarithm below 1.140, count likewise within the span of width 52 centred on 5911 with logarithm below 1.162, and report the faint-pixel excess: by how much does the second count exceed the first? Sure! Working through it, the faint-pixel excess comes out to 16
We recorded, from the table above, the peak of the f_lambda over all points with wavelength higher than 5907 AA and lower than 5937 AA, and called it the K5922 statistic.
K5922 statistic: 14.74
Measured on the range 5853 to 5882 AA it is 16.05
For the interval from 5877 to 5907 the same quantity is 13.99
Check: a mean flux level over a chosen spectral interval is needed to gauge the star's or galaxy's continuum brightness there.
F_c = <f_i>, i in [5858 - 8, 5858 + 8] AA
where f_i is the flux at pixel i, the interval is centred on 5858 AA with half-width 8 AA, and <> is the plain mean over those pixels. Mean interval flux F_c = 13.8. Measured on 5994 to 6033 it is 14.1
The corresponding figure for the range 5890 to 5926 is 12.8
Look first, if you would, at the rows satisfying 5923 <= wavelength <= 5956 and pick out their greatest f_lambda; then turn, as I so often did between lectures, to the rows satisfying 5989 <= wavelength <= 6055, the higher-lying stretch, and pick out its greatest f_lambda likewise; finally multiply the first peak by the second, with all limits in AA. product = 258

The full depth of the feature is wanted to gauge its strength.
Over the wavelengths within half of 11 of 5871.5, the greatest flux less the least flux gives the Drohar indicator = 2.1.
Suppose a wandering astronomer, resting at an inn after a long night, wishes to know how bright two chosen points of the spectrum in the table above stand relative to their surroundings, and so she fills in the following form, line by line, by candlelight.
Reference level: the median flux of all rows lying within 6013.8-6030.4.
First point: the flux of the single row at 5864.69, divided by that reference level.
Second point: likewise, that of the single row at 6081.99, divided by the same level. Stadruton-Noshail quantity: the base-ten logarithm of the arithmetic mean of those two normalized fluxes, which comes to -0.018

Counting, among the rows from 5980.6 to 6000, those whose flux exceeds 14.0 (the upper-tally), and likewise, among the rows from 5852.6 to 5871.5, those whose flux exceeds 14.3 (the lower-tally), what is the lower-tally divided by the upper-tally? 0.0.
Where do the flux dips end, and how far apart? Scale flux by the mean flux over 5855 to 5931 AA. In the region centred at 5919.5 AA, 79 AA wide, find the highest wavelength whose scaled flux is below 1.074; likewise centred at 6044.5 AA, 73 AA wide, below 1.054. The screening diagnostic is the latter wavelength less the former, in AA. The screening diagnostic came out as 105.2 AA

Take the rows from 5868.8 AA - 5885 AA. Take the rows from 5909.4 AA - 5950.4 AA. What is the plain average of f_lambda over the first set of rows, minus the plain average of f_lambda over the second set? 0.19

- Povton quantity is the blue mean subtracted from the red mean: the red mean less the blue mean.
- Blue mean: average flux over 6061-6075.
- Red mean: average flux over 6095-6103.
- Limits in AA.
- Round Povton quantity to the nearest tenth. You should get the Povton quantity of -0.2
